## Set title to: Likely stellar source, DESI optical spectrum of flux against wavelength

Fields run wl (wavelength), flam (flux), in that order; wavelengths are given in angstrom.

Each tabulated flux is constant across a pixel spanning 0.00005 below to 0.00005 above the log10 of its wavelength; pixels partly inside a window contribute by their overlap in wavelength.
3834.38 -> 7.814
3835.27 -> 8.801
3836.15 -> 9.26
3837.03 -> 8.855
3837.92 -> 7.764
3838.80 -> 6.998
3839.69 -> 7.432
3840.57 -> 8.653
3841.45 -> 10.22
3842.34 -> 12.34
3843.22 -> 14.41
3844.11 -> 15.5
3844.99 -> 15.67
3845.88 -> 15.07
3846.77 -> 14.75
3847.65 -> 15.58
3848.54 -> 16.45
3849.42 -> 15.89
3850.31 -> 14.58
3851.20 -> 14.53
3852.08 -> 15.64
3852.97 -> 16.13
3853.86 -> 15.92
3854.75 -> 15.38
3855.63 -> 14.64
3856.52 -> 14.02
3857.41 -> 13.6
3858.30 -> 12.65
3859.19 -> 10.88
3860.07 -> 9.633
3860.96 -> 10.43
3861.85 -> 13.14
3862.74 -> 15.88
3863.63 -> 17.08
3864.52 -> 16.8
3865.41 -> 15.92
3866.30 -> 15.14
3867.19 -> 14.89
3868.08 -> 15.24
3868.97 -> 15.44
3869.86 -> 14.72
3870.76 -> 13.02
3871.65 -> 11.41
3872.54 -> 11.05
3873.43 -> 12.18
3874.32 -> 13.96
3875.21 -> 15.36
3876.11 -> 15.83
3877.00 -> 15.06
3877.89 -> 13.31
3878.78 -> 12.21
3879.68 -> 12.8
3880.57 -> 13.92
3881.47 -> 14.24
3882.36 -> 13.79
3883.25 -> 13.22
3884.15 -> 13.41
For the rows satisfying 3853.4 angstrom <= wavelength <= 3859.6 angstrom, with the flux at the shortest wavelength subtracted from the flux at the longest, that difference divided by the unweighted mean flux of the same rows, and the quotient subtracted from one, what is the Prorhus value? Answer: 1.36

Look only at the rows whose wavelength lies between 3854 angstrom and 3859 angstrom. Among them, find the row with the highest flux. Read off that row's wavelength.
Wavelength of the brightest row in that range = 3854.75 angstrom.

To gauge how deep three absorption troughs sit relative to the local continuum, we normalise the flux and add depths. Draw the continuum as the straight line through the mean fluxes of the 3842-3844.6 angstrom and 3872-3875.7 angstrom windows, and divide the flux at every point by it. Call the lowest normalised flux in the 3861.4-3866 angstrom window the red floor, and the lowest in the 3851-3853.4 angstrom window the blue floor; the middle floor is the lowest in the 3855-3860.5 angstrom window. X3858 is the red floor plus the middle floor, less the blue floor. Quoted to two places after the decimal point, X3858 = 0.63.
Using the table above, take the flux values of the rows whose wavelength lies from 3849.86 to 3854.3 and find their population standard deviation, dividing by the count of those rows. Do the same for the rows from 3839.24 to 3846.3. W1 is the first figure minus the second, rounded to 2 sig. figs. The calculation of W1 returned -2.4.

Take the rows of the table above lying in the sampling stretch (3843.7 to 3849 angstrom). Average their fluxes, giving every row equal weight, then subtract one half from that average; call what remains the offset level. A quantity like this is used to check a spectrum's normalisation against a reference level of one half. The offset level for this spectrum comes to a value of 15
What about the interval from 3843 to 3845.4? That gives 15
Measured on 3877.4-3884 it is 13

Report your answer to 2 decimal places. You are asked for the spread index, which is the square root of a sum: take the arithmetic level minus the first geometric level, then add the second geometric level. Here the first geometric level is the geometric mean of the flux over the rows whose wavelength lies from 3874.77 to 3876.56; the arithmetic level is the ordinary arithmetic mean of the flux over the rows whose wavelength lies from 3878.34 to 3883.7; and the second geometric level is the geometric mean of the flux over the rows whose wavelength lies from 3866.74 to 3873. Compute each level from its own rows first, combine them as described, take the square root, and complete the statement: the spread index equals 3.37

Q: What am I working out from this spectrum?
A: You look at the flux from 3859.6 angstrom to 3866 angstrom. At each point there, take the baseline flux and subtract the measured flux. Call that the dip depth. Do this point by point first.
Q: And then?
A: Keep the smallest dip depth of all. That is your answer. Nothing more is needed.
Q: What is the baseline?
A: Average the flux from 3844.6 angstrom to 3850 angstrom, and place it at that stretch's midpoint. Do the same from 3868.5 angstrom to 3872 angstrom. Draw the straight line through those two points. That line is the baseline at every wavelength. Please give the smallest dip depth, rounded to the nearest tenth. -2.9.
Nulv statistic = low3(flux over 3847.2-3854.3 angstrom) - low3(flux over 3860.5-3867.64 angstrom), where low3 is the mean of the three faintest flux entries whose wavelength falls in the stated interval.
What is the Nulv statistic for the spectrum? 2.1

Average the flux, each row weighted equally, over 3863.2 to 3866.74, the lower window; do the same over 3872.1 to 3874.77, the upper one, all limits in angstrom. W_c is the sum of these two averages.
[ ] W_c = 29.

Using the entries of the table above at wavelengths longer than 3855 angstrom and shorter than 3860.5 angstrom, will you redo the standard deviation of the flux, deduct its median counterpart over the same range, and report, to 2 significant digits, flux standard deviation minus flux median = -11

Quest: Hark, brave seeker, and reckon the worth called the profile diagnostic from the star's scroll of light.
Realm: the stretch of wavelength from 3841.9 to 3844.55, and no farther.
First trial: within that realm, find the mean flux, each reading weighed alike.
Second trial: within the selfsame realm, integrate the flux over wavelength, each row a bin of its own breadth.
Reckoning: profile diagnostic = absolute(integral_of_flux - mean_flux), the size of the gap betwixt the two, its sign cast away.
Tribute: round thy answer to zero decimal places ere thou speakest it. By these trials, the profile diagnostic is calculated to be 23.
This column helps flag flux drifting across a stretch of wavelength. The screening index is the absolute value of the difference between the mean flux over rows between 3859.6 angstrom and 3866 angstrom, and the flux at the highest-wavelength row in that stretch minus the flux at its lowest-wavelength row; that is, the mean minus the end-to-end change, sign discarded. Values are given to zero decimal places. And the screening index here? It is 8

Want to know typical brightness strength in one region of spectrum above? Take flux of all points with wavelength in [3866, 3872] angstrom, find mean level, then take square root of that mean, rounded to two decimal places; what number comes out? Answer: 3.78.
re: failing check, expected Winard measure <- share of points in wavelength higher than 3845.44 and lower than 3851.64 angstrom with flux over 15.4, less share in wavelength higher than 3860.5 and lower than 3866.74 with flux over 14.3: -0.29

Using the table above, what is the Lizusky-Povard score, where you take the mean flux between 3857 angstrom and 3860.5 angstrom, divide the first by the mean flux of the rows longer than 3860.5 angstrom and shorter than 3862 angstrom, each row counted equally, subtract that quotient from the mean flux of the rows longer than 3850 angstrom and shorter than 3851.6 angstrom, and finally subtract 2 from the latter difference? 12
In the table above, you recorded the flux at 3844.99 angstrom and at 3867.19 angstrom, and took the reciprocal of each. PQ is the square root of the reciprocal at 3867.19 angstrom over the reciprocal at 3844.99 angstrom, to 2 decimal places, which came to 1.03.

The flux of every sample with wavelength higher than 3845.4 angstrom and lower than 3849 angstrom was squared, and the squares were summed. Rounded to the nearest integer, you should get 958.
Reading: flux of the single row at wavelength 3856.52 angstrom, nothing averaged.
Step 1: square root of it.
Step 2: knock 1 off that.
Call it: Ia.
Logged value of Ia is 2.74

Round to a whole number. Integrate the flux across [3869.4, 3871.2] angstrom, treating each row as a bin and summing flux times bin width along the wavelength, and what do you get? 25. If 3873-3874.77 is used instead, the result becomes 23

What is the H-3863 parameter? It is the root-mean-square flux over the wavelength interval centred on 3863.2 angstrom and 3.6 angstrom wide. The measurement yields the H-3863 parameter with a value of 15.8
